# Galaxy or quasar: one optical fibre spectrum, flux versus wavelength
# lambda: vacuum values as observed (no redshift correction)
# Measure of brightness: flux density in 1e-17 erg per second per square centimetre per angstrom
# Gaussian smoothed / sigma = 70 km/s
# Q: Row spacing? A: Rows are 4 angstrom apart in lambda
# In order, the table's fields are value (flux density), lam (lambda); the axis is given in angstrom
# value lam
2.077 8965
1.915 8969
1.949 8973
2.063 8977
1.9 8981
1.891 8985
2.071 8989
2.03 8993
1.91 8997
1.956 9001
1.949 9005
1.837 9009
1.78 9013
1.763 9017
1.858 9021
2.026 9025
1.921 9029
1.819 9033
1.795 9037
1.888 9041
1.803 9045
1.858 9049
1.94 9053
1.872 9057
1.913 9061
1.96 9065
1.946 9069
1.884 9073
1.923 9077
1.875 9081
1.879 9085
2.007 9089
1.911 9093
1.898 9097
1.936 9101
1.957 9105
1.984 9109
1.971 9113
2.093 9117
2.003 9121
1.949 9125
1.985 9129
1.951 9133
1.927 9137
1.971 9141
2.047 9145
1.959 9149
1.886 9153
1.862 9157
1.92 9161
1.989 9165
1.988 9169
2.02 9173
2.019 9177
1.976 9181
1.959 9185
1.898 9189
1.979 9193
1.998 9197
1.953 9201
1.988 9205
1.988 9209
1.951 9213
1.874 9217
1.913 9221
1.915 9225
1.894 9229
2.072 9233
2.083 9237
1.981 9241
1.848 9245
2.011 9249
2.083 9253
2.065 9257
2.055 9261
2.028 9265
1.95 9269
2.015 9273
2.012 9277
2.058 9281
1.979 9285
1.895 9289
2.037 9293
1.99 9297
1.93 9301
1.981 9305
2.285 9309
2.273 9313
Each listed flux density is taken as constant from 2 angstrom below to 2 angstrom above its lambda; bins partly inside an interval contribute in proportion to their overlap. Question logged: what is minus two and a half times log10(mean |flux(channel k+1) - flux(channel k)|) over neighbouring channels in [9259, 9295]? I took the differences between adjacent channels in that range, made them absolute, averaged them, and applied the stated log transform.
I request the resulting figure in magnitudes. 2.96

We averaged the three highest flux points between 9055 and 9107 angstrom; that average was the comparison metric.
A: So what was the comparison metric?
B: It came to 1.97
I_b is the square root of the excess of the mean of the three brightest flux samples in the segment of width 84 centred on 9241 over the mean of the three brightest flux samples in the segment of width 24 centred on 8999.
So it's 0.25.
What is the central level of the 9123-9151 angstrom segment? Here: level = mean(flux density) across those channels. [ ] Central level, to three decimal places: 1.970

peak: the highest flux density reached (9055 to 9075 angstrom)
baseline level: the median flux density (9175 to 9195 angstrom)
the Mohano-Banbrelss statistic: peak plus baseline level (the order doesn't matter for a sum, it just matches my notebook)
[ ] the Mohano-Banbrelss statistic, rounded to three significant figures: 3.94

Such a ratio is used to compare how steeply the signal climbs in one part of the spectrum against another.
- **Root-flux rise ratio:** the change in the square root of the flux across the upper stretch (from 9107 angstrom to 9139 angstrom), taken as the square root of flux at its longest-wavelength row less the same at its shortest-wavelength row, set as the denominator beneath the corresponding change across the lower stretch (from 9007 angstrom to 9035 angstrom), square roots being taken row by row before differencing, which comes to 0.33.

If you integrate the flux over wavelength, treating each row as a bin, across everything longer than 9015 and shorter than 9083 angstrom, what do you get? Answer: 128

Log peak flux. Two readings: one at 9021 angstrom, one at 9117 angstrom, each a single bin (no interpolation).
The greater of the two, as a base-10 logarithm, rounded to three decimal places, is 0.321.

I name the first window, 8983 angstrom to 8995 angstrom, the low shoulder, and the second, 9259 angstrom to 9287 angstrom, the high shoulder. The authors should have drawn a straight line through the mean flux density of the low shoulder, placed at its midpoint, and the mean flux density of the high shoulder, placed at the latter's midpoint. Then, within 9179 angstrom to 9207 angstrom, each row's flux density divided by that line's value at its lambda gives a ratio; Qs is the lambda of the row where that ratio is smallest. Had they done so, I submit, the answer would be 9189 angstrom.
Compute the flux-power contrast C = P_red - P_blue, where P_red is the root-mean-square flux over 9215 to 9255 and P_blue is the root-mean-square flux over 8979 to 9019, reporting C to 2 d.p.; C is 0.06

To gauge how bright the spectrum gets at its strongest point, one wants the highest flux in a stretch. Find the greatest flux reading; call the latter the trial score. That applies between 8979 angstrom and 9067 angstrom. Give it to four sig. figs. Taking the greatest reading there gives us 2.071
